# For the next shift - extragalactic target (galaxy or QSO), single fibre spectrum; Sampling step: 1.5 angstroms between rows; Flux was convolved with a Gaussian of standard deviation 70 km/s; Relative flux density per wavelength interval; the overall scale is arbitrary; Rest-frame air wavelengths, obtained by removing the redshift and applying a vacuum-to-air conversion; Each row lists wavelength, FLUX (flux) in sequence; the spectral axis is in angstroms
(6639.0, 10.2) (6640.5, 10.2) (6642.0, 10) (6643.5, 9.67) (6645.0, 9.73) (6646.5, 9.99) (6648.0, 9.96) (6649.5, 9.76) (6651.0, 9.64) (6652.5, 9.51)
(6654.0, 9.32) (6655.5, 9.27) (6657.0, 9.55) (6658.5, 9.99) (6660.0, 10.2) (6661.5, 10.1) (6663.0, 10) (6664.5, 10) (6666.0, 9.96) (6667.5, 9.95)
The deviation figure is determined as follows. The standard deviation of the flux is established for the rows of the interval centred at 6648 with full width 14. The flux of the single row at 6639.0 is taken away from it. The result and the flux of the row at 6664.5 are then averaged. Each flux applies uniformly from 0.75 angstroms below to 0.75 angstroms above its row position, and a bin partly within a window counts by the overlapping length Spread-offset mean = 0.01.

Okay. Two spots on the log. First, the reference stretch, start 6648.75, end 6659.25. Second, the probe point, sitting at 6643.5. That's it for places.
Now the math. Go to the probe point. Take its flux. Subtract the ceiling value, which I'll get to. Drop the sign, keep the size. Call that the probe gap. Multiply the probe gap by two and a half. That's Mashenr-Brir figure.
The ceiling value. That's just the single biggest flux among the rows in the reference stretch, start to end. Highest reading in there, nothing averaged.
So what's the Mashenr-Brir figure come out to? 0.80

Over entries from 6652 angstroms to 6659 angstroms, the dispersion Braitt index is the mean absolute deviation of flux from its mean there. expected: 0.194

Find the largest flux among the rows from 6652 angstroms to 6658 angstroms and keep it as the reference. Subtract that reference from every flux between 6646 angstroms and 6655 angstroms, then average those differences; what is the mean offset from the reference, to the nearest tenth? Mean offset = 0.1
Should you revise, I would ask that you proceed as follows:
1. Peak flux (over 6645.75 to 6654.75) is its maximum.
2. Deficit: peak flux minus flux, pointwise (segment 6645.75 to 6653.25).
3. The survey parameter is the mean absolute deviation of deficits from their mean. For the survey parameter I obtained 0.162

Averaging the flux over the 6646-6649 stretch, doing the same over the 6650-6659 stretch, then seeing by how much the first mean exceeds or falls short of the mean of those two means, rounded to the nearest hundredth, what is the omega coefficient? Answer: 0.21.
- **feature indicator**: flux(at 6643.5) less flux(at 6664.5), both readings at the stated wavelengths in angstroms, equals -0.330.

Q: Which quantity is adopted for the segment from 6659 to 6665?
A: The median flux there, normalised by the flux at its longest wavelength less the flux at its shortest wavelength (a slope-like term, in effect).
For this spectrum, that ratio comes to -50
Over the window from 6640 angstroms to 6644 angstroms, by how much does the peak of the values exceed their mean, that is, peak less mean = 0.24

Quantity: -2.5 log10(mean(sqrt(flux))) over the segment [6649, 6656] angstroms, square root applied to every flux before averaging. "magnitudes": -1.22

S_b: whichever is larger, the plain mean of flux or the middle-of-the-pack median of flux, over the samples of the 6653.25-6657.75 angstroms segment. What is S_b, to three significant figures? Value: 9.38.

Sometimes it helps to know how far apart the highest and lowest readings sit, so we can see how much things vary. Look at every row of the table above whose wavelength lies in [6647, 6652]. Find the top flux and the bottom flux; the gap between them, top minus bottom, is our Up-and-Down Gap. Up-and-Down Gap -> 0.3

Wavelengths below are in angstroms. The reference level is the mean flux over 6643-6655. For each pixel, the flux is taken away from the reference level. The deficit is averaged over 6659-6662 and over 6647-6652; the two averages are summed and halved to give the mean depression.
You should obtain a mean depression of -0.27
